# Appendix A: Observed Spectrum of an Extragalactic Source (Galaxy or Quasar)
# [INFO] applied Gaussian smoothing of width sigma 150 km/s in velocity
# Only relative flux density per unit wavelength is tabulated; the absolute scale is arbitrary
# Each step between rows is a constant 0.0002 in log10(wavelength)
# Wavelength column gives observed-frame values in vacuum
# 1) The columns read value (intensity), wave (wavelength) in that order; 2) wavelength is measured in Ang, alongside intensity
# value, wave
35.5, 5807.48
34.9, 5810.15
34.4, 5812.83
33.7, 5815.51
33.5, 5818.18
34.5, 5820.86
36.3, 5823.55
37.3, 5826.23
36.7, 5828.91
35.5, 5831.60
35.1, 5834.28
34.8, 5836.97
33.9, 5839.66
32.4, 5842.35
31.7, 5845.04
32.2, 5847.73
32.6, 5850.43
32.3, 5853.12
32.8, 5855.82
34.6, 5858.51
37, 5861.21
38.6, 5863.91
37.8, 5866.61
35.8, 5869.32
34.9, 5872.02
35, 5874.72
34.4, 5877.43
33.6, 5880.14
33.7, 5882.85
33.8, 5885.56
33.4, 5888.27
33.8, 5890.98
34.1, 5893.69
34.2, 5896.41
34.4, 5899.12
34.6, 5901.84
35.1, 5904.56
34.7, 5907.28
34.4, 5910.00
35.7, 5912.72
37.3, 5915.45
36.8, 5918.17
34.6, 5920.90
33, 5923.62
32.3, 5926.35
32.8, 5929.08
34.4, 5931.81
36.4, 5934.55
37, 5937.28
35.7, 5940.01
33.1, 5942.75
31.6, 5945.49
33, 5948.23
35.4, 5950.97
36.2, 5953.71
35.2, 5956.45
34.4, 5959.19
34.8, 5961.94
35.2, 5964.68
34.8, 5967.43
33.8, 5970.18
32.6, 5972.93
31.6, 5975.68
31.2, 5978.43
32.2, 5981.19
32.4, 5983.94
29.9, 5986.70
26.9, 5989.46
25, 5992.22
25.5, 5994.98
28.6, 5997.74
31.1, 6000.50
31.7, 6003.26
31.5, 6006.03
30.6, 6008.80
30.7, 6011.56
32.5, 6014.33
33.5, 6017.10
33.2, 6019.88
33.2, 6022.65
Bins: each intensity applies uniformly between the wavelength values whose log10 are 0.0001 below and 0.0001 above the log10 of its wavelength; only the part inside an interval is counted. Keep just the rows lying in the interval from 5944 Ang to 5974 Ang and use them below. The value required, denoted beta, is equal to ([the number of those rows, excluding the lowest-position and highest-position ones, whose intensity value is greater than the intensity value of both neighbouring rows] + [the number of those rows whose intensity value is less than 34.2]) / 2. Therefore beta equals 3.0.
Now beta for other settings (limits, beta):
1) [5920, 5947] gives 3.0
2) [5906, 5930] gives 2.0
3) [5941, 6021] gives 13.5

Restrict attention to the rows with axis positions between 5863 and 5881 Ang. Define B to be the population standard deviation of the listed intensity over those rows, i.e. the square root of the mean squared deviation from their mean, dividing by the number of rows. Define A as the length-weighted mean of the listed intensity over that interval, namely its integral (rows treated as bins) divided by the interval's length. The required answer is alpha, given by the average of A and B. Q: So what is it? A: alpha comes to 18.7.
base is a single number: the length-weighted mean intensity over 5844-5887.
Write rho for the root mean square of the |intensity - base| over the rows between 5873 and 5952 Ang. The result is 1.36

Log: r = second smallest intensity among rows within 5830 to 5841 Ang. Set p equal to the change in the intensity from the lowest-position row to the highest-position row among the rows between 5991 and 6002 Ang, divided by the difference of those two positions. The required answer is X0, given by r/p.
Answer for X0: 47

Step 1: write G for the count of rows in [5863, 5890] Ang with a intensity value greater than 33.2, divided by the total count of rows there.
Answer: 1.0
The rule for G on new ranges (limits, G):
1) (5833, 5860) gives 0.4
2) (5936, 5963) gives 0.7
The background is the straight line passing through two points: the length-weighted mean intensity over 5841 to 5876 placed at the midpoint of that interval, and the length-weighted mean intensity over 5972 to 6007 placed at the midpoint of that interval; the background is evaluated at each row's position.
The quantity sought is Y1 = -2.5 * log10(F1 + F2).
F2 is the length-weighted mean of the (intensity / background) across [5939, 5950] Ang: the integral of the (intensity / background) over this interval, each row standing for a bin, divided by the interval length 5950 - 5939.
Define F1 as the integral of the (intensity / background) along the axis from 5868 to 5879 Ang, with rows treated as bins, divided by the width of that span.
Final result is -0.80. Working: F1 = 1.03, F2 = 1.06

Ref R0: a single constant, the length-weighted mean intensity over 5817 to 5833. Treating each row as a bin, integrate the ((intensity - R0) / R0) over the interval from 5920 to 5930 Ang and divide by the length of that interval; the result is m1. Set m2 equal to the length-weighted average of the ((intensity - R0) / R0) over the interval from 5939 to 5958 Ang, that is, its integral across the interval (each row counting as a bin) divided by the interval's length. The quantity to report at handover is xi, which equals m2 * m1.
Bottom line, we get 0.0027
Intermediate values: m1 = -0.071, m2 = -0.038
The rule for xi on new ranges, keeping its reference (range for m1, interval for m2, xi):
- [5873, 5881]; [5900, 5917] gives 0.0004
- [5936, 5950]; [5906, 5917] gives 0.0001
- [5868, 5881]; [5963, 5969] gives 0.0005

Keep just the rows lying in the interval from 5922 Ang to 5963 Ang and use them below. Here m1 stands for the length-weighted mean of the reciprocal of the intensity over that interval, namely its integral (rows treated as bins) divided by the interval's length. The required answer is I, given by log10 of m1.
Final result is -1.54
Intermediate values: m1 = 0.0292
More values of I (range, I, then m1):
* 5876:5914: -1.53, 0.0292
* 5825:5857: -1.53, 0.0296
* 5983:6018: -1.47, 0.0337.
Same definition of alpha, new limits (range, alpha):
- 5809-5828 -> 18.1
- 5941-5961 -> 17.8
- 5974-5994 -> 16.2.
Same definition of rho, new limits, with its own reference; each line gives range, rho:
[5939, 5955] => 1.71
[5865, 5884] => 1.46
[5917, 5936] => 1.64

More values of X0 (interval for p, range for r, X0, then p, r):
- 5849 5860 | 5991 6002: 103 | 0.25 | 25.5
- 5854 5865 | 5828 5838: 49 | 0.72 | 35.1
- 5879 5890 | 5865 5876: -1423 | -0.02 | 35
